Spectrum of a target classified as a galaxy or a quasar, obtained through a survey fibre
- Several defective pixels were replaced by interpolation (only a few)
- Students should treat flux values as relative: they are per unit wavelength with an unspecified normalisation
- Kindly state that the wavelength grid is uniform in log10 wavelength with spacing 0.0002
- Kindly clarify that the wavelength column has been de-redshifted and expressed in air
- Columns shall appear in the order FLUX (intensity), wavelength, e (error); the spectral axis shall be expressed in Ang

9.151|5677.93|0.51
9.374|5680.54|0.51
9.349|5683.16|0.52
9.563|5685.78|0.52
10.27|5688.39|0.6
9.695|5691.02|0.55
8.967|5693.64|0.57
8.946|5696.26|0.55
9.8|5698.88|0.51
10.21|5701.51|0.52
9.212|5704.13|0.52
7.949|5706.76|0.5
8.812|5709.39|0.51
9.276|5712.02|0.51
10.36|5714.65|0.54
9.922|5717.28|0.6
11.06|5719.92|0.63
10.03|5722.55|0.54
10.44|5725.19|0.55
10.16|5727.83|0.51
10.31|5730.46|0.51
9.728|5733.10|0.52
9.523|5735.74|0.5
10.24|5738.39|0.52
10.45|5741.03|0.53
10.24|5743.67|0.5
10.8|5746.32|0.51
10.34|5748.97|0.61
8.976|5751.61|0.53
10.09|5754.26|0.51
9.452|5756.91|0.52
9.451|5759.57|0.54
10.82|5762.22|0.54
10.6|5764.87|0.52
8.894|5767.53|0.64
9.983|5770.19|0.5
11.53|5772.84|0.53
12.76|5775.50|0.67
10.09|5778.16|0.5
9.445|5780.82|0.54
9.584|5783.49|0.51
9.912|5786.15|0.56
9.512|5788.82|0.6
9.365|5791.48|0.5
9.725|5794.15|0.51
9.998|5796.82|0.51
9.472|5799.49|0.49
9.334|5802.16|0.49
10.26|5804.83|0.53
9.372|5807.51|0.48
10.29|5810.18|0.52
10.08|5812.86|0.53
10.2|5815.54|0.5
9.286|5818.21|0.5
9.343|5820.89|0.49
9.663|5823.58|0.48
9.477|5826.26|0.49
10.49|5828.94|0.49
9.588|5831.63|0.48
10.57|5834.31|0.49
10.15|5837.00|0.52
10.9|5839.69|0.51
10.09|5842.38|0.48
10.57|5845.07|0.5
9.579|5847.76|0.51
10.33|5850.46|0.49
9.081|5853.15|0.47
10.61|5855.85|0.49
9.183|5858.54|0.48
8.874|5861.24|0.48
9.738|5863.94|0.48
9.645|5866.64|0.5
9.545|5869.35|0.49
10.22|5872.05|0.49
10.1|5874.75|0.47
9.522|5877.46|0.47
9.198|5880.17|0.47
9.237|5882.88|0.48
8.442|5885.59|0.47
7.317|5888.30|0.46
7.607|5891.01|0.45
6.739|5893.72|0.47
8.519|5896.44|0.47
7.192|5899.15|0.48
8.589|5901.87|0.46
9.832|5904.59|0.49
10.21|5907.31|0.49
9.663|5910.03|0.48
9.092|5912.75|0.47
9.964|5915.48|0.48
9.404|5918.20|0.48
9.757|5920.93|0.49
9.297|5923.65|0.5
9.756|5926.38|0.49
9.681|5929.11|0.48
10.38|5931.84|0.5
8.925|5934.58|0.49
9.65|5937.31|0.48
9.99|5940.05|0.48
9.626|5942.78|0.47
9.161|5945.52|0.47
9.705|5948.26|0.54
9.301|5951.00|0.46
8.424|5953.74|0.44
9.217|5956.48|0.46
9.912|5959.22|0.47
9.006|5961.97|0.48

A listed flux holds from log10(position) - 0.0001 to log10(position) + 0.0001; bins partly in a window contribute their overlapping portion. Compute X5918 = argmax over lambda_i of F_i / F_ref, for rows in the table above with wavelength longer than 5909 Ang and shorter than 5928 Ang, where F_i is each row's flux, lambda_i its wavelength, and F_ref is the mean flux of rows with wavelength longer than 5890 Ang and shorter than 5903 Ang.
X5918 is 5915.48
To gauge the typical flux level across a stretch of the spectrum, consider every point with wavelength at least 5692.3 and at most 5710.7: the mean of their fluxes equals 9.1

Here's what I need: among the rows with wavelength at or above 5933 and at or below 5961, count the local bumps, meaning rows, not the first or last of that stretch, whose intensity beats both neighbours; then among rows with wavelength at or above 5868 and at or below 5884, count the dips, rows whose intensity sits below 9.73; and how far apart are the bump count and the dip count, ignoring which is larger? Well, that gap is 2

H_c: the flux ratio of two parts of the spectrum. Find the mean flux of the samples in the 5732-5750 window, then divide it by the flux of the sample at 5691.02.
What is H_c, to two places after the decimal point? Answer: 1.05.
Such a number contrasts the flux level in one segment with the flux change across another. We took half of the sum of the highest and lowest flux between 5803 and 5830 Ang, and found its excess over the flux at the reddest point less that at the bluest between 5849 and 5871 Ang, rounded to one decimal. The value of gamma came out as 10.7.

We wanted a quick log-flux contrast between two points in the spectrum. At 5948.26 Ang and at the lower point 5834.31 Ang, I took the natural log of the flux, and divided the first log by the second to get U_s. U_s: 0.96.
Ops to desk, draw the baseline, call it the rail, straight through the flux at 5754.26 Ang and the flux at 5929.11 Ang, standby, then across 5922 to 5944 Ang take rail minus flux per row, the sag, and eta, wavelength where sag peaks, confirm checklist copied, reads 5934.58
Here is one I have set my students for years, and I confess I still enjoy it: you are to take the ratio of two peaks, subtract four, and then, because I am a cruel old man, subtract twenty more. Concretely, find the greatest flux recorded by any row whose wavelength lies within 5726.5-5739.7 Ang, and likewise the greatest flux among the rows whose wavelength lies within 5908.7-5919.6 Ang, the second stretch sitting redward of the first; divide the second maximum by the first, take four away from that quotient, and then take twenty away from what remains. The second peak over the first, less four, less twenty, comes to -23.0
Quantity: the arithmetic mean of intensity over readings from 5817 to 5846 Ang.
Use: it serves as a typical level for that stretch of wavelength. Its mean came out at 10.0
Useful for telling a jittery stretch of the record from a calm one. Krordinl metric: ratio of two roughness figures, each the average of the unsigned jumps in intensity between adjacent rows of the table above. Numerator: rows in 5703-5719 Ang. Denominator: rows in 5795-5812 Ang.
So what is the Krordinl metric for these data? 1.2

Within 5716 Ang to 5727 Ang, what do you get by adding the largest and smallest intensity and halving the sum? 10.5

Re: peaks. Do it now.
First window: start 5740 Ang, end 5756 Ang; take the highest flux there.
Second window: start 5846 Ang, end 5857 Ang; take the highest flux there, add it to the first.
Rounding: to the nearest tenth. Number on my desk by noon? 21.4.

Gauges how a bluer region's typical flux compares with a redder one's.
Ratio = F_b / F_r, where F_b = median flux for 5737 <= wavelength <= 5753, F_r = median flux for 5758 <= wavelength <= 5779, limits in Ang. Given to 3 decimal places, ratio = 0.995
